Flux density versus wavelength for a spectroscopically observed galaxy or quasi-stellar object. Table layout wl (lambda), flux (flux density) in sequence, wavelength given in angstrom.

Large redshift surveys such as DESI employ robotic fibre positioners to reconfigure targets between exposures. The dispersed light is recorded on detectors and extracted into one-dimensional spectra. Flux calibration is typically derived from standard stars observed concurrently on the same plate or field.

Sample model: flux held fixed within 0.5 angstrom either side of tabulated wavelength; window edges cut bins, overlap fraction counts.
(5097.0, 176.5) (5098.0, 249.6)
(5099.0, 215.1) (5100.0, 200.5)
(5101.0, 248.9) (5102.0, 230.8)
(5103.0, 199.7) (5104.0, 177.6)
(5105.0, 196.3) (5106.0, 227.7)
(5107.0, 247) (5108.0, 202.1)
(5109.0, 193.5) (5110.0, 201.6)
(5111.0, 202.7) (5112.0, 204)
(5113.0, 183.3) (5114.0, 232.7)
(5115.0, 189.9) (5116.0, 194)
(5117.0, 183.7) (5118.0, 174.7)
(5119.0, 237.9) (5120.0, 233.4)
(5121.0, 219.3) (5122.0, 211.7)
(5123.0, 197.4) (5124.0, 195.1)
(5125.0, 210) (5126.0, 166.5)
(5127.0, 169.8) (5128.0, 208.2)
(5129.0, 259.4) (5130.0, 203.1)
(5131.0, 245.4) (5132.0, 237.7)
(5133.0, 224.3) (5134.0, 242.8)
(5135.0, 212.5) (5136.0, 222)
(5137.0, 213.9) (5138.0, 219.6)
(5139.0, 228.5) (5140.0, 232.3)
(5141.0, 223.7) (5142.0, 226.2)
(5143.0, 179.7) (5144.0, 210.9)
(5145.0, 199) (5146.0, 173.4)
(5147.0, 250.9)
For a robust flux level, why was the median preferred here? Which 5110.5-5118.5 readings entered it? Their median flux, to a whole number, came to 192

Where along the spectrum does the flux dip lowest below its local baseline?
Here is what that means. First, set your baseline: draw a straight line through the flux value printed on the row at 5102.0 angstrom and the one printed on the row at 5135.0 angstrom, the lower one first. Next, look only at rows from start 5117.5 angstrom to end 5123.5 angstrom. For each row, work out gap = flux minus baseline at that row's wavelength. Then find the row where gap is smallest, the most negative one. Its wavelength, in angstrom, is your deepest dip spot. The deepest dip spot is 5118.0 angstrom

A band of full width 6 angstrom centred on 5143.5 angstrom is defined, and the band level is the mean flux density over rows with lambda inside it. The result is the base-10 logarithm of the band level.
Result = 2.31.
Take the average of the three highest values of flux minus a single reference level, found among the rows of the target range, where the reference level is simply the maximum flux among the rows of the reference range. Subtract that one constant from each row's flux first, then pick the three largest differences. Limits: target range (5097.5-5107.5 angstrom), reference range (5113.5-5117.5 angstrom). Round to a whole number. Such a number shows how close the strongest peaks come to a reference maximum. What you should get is 16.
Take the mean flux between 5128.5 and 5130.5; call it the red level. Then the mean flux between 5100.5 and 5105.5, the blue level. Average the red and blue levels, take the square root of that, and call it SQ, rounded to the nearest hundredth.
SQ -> 14.86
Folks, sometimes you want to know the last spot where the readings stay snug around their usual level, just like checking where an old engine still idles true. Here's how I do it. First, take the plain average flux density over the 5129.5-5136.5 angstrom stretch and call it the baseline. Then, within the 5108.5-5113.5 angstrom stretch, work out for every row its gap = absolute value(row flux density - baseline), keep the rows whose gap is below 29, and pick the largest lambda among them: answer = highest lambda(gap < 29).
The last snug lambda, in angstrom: 5112.0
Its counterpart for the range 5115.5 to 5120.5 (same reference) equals 5120.0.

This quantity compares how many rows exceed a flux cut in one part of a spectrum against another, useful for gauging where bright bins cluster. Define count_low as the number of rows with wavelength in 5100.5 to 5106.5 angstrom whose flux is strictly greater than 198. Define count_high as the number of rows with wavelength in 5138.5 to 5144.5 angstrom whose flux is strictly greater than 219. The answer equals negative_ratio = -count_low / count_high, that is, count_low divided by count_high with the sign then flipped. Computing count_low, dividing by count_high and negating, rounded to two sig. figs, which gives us -1.0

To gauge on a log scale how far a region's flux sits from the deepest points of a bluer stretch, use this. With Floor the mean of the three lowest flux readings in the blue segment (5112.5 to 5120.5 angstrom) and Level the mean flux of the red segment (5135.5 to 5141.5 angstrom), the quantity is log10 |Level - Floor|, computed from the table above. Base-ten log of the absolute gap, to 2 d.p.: 1.63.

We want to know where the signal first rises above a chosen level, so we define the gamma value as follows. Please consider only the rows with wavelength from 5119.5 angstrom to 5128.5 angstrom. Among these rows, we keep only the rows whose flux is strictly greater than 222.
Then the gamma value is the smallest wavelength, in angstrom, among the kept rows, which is 5120.0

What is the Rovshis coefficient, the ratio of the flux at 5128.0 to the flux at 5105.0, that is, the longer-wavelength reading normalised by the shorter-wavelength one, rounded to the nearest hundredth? 1.06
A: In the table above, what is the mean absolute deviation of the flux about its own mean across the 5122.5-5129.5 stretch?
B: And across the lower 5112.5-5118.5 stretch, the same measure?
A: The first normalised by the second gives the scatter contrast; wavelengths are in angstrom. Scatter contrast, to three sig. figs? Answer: 1.58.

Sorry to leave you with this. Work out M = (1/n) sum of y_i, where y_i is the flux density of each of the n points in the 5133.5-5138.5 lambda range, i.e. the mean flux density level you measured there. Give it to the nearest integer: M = 222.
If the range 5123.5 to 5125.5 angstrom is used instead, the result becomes 203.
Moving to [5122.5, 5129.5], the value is 201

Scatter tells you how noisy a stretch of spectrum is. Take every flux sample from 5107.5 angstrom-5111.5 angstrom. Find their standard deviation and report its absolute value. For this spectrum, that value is 4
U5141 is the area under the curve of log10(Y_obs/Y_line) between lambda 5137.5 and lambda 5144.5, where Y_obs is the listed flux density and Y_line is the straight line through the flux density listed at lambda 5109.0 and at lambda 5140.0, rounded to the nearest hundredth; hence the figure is -0.23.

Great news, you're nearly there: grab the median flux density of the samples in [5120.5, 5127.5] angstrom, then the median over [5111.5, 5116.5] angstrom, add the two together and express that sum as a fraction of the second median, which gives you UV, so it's 2.02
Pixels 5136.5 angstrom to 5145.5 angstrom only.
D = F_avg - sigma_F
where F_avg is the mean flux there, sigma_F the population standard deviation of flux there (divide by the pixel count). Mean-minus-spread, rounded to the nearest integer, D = 199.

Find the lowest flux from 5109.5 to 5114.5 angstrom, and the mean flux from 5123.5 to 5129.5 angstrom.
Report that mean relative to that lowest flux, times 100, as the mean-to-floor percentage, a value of 110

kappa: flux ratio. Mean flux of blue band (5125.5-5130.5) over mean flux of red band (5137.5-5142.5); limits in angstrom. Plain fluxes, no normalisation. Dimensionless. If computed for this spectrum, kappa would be 0.89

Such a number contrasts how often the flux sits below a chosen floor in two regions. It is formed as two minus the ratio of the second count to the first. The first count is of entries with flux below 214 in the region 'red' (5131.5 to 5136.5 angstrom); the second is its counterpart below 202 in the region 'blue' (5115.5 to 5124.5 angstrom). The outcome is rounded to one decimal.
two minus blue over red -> -3.0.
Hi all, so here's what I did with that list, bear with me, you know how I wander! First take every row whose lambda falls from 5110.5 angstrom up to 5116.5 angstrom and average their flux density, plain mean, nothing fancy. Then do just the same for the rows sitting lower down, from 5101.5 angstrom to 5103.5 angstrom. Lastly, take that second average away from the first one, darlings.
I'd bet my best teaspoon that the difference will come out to -14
